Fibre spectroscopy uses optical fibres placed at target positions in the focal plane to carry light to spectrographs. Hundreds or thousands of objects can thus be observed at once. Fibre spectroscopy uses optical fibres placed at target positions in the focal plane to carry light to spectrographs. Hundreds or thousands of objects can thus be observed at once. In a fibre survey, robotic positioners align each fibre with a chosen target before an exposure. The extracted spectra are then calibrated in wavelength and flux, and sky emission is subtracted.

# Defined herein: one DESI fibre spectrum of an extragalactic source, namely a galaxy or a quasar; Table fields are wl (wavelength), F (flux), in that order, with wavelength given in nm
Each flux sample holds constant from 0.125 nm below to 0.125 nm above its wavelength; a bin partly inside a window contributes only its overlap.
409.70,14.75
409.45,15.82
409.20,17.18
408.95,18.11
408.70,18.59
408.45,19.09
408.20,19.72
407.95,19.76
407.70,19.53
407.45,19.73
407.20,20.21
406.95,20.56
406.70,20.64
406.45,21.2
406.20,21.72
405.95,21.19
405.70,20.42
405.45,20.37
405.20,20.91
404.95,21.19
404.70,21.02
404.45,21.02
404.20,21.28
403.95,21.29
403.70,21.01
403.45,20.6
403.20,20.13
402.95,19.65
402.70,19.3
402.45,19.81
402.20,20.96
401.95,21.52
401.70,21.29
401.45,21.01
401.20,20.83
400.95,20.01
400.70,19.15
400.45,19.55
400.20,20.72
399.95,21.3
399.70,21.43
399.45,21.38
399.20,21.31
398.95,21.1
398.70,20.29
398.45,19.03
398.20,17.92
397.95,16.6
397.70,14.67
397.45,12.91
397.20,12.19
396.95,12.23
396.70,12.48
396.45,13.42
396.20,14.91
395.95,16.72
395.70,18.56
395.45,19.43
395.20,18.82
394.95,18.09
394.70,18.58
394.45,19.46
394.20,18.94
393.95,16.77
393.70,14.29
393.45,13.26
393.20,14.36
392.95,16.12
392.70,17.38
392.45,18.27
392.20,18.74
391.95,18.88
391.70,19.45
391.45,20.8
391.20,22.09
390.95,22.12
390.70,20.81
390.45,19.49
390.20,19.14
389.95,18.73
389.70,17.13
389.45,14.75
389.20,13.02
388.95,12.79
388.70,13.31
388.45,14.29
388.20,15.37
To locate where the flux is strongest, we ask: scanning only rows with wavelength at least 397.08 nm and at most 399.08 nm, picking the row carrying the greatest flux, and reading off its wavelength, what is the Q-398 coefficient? 398.95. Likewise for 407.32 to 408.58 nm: 407.95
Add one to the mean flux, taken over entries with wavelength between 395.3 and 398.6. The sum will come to 16.5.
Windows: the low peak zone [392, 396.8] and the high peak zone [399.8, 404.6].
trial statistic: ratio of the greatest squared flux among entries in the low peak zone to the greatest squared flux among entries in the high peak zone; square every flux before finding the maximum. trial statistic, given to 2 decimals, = 0.82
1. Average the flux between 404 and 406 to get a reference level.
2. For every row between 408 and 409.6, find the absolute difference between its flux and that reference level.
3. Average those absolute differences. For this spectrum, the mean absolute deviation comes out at 2.8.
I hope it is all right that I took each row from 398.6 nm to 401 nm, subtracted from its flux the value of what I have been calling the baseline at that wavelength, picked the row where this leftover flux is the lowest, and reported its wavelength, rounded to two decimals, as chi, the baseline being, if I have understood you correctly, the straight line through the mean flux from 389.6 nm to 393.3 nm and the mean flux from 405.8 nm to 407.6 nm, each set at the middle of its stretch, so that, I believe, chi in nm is 400.70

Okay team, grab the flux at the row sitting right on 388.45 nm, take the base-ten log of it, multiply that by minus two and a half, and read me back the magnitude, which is -2.89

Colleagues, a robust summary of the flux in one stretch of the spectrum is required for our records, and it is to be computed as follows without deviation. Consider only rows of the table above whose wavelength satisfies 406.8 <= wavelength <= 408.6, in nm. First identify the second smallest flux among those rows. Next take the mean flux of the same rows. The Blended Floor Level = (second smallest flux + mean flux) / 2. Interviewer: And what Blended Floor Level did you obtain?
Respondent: 19.7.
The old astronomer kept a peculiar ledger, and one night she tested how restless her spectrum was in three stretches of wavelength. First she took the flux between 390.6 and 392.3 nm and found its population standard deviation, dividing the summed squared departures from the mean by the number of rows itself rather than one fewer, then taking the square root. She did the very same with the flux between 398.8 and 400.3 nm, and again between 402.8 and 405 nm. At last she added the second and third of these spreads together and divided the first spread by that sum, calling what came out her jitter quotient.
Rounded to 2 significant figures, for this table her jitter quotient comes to 1.7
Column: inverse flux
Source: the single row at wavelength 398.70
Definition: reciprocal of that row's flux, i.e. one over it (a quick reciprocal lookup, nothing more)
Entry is 0.049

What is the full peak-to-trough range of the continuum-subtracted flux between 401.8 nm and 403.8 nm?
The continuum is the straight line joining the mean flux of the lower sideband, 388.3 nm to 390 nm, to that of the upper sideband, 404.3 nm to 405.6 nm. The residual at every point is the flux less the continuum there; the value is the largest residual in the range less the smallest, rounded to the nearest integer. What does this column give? 3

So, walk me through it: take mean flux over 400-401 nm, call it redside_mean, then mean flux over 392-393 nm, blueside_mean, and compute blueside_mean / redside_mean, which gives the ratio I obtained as 0.89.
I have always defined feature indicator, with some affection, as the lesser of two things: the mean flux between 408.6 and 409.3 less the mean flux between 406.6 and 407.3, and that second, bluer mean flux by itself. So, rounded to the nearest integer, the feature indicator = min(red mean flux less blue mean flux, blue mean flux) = -3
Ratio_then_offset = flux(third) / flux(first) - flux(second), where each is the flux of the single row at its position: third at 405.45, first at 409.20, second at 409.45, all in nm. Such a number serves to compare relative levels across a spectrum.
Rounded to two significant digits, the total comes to -15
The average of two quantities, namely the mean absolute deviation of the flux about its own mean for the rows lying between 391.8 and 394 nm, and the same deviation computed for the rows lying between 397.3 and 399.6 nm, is 2.12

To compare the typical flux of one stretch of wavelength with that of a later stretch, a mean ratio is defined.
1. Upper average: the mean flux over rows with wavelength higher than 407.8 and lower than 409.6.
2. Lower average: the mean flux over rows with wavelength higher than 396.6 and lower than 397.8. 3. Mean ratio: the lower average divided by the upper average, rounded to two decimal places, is 0.70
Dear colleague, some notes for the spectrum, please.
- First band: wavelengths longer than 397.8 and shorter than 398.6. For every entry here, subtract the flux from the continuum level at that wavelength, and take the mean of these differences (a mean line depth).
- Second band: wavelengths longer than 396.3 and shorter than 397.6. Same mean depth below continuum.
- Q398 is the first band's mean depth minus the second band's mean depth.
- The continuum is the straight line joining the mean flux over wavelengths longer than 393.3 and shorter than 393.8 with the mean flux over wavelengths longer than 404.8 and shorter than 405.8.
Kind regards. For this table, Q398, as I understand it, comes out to -4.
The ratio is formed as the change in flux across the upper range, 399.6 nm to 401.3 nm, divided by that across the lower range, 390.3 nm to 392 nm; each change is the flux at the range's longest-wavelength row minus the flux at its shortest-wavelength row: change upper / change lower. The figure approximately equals 1.0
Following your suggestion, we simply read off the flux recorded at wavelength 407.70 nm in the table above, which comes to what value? 19.53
